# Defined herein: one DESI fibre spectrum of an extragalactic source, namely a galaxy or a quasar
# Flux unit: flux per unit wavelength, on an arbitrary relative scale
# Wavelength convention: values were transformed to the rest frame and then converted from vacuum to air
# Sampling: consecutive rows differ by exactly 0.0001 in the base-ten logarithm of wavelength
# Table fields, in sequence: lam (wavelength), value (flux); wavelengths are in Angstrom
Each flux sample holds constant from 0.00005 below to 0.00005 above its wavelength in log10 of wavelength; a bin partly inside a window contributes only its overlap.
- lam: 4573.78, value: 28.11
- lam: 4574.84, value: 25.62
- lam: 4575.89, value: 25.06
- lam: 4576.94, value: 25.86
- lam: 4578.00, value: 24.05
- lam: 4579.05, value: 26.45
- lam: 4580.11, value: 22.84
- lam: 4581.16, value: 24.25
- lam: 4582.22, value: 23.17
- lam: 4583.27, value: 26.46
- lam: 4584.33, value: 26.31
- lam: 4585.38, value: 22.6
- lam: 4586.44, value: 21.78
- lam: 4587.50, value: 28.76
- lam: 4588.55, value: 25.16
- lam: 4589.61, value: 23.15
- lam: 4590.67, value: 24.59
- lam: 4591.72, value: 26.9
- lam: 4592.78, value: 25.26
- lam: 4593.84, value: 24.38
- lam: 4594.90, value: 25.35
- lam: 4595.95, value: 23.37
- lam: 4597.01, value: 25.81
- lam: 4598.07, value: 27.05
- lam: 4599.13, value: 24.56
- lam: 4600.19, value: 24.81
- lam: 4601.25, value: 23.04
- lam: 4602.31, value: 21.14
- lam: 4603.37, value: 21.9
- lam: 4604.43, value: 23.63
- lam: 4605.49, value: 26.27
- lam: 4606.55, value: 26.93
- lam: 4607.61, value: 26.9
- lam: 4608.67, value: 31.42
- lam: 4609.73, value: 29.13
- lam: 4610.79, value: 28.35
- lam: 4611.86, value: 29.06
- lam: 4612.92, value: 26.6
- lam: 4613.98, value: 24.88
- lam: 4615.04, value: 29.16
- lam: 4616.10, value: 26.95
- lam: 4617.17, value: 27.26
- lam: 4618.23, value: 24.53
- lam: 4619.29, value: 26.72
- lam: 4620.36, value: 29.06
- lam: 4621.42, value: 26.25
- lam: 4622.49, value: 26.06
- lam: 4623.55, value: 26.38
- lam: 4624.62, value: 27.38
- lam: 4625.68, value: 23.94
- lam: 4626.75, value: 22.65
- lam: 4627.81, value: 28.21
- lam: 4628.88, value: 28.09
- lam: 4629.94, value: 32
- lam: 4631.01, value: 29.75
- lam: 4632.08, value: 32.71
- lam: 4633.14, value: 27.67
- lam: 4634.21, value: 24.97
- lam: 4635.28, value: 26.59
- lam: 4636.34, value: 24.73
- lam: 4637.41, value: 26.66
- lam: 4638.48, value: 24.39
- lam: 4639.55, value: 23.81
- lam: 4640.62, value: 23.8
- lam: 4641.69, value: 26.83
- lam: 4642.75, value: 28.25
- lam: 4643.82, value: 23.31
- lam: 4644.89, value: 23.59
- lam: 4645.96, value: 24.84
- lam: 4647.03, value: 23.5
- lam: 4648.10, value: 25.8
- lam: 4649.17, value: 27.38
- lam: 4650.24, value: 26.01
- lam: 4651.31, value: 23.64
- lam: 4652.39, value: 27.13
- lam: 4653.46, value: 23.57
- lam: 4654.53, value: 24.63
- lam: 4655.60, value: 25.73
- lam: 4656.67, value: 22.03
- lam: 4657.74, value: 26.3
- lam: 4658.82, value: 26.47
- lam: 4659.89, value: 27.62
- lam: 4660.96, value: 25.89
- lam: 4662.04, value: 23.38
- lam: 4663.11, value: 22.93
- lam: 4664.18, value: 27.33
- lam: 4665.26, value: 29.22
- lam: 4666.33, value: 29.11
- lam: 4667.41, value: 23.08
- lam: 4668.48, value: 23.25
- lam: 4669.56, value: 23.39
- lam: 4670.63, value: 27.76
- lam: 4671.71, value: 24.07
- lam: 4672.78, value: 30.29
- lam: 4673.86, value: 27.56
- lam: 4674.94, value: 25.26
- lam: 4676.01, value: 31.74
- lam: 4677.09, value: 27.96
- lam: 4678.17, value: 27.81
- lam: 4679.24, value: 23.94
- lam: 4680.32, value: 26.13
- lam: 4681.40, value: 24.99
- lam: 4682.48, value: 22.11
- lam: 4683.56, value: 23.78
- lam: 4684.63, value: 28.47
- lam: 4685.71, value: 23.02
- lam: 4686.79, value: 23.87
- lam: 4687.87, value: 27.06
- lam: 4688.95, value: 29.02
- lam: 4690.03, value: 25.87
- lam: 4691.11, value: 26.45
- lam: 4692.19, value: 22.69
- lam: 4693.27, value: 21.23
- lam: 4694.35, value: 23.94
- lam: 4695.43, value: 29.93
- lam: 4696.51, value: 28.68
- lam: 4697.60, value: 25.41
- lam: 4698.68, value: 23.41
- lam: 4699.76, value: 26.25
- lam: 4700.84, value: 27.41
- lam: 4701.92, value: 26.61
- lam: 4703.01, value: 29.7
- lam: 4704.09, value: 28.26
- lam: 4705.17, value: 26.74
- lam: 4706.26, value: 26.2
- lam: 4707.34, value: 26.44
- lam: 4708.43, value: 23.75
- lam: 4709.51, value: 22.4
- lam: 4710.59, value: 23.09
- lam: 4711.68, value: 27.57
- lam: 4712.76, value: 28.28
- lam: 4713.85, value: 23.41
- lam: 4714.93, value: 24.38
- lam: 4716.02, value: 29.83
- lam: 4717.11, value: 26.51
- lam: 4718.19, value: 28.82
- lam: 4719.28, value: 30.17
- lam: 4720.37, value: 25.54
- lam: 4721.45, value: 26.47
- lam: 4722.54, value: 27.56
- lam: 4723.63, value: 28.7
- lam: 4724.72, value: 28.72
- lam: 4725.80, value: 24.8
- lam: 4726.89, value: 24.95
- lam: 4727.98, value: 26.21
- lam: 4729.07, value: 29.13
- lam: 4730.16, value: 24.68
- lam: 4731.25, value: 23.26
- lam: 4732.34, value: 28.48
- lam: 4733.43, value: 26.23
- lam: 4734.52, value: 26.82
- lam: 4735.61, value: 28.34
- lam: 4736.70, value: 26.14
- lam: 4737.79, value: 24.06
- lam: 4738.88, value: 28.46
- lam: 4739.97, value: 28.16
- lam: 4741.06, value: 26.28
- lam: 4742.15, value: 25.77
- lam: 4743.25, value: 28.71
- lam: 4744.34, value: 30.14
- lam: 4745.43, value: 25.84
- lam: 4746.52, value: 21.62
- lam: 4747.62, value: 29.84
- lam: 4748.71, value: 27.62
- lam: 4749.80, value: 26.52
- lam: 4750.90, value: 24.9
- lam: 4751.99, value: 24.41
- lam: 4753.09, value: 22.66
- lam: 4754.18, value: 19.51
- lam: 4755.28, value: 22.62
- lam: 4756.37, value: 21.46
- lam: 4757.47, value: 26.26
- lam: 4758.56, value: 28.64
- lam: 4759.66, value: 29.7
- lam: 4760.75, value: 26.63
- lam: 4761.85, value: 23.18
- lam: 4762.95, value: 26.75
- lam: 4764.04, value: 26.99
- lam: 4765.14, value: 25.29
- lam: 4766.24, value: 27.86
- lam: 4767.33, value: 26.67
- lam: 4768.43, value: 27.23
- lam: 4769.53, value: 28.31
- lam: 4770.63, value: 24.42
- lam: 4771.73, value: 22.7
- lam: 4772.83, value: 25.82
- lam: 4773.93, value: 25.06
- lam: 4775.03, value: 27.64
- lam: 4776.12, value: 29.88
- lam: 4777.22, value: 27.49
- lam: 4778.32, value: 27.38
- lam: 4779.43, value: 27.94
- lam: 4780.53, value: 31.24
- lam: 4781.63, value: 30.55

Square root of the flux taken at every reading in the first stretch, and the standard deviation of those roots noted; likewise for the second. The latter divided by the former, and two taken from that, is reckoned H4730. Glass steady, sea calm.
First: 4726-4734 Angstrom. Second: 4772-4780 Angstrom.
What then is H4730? -1.3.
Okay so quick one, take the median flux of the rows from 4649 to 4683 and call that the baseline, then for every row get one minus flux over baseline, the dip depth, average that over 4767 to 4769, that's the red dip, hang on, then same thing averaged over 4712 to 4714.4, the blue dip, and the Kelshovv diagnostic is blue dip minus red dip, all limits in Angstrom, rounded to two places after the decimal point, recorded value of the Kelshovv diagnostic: 0.04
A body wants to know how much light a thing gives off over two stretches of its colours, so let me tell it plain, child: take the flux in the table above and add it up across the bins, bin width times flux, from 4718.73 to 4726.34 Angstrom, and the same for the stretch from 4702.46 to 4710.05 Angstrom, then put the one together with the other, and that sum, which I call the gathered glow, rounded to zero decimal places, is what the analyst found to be 408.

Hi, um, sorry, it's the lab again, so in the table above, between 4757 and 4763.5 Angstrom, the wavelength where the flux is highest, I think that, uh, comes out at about 4759.66 Angstrom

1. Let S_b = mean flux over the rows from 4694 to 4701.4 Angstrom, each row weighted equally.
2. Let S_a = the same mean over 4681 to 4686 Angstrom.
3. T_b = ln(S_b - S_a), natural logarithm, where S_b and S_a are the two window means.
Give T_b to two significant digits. 0.67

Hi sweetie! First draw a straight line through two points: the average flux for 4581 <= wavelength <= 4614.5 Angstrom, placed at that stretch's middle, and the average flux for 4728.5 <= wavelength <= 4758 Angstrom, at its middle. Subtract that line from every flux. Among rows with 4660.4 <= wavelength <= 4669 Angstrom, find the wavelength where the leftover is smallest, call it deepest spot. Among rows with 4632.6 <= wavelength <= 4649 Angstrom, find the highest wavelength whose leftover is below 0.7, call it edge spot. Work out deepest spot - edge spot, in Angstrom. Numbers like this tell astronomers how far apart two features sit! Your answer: 15.0 Angstrom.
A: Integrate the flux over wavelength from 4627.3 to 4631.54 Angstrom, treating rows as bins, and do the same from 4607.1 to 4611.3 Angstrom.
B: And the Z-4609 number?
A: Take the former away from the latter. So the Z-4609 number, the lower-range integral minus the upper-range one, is -3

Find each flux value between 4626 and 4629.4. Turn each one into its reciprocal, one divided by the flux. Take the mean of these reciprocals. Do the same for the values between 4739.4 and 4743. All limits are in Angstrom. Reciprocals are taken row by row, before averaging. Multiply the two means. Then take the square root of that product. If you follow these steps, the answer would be 0.0379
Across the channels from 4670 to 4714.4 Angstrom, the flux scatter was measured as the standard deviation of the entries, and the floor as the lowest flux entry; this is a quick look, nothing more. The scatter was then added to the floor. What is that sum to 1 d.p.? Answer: 23.7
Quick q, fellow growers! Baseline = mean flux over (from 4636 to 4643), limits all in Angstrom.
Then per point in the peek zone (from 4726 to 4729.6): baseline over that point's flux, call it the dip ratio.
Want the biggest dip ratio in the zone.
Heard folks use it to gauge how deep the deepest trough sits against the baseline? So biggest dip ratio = 1.02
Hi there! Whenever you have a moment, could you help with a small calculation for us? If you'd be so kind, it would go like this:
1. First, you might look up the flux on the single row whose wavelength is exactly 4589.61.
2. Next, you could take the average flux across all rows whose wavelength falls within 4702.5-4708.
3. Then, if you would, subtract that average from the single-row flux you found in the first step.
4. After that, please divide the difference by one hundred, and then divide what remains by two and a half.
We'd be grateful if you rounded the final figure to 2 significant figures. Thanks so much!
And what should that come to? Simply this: -0.017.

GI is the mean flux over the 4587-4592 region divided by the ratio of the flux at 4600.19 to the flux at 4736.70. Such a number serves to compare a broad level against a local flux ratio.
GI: 27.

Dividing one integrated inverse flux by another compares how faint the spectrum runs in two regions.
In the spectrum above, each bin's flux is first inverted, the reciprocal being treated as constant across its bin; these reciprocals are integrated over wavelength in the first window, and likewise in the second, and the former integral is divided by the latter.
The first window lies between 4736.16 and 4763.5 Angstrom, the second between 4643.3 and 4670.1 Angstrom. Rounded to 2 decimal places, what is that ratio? 1.00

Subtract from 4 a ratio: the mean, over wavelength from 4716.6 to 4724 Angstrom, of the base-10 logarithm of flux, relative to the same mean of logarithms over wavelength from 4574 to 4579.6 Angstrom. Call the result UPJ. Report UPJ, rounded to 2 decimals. 2.97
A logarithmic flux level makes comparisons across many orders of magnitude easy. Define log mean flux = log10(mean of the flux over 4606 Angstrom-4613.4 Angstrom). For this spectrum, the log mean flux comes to 1.45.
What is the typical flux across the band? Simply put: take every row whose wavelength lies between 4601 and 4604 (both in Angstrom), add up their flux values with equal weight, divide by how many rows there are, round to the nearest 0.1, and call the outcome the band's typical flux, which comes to 22.0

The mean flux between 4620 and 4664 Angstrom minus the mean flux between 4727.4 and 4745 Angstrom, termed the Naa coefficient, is -1.0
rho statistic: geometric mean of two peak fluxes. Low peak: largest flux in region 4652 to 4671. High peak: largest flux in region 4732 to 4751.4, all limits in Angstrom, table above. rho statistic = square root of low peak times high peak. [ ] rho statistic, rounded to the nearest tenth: 29.7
